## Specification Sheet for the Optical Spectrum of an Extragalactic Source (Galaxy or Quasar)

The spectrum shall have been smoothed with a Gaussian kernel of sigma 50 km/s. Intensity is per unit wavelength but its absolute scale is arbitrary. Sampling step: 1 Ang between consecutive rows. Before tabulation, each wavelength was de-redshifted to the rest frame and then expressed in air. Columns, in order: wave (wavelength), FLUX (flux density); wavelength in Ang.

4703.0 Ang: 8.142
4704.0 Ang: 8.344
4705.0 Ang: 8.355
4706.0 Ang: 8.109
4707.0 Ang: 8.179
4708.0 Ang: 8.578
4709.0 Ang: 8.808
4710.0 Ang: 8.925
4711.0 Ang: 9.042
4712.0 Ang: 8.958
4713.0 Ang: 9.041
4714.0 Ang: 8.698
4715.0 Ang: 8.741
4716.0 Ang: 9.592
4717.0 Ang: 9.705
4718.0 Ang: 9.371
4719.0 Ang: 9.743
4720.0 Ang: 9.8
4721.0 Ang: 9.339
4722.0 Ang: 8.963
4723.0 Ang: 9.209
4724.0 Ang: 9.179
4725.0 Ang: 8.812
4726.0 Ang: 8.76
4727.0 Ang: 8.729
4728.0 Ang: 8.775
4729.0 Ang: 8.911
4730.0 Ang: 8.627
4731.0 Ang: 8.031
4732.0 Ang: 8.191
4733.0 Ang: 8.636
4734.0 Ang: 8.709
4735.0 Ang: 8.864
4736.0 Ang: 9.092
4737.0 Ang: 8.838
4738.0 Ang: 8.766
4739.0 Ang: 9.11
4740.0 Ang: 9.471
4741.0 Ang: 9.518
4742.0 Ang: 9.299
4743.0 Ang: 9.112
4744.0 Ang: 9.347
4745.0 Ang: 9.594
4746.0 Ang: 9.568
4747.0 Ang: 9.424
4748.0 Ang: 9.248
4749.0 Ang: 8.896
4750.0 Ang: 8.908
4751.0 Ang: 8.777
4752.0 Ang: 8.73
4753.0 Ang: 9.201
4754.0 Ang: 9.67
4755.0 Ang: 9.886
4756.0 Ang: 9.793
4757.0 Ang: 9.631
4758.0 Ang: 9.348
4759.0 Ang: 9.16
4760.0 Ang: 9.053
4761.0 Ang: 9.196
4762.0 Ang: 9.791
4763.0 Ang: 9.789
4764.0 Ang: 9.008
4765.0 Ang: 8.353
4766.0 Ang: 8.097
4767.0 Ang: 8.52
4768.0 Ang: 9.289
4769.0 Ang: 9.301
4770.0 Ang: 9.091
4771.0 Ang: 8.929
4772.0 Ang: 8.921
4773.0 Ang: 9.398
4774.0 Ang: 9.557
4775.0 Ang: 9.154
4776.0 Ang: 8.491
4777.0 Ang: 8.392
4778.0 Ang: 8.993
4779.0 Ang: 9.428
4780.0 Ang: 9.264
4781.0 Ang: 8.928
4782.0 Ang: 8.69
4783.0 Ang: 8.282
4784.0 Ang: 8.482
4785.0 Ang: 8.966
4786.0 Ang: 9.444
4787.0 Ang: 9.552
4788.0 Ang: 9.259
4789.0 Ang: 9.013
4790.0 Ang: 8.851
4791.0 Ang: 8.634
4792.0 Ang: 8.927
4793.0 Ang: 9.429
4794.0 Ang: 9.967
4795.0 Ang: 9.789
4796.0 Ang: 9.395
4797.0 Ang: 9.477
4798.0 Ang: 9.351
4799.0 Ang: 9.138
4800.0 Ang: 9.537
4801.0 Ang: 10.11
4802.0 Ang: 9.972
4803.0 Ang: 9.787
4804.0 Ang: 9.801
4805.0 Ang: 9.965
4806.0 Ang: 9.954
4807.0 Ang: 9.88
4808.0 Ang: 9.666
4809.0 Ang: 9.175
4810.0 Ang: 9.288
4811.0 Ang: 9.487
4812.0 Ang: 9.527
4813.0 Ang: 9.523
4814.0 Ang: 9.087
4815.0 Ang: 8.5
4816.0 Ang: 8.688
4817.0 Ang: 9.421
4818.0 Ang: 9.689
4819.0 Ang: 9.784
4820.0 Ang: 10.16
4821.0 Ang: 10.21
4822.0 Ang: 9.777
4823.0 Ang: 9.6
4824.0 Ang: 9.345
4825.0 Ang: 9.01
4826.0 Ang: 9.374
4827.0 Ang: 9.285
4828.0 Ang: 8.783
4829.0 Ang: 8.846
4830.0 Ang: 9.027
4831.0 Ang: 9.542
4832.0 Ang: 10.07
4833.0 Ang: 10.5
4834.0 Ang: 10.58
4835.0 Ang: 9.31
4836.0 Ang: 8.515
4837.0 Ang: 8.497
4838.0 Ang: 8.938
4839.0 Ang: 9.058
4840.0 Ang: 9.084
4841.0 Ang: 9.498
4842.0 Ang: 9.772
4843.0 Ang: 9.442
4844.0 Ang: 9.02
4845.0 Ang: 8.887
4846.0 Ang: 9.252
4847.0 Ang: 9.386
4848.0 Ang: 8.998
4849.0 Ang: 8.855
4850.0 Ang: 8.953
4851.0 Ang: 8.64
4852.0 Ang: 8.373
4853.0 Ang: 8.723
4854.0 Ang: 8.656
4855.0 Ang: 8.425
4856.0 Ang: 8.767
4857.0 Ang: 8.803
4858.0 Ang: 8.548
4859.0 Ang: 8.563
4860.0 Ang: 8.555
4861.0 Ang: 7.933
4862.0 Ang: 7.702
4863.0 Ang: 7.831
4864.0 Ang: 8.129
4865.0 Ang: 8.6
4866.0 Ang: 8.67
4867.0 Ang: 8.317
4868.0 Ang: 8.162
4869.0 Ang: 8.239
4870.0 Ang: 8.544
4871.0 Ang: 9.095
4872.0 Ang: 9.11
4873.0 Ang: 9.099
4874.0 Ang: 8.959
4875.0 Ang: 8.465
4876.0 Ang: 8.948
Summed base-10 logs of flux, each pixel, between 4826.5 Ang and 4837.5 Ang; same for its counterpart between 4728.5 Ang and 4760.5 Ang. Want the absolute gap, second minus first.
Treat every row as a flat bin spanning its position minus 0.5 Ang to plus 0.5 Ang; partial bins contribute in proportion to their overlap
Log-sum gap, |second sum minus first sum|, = 20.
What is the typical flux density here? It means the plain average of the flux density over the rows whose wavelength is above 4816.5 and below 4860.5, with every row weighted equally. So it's 9.19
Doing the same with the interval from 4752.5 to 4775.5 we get 9.22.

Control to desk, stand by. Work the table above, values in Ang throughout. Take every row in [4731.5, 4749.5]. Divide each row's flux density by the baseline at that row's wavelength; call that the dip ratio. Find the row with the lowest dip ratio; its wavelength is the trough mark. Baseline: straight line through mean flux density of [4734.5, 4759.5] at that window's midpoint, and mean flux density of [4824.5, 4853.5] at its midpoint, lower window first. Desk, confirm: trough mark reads 4732.0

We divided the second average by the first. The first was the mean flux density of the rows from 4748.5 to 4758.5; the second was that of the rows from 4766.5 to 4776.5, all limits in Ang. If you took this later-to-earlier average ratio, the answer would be 0.98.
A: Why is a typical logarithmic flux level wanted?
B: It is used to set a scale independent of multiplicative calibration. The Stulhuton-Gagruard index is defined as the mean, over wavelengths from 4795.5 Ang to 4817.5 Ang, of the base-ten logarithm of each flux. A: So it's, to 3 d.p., 0.977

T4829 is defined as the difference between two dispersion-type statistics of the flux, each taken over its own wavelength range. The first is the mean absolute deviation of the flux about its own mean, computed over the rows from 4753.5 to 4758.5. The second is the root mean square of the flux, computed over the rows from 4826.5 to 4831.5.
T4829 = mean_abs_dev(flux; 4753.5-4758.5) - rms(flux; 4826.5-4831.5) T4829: -9.0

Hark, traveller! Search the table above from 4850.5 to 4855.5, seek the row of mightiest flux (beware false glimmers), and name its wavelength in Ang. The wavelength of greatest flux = 4853.0 Ang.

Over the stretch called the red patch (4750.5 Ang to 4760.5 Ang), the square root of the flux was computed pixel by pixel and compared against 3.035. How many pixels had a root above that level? 5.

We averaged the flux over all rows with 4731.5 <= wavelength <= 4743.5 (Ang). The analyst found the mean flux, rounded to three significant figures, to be 8.97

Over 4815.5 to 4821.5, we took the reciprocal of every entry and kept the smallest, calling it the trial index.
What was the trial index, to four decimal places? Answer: 0.0979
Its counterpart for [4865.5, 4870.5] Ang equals 0.1153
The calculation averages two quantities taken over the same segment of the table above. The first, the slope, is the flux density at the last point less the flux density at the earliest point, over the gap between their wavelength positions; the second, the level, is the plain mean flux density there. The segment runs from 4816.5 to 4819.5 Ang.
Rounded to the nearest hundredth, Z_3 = 4.91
